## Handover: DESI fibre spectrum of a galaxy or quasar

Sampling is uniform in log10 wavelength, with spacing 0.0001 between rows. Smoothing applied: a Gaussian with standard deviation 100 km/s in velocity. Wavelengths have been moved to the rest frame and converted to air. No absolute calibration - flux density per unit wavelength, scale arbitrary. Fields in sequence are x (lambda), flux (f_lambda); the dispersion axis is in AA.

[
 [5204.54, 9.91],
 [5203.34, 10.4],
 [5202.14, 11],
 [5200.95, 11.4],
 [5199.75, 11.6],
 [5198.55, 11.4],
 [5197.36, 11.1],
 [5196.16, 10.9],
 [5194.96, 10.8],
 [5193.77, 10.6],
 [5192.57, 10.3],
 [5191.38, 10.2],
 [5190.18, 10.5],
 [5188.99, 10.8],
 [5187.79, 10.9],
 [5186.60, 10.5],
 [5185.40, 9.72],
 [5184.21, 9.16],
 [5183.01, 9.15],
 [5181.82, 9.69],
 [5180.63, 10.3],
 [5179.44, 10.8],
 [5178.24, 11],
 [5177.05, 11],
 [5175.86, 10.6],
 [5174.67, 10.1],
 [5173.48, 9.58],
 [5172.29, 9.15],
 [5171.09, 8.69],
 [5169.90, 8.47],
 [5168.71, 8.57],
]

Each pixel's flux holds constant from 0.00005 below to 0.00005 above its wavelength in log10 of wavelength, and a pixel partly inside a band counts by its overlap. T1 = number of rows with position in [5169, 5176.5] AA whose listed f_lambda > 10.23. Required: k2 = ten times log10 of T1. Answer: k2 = 0.0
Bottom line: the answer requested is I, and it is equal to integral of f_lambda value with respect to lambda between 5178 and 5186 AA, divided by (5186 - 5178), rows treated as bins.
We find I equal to 9.9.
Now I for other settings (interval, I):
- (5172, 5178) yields 10.2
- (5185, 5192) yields 10.5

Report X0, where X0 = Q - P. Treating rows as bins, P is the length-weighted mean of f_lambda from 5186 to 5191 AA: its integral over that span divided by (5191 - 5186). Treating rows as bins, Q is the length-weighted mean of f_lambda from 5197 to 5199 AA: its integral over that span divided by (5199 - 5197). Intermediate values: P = 10.6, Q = 11.3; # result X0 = 0.65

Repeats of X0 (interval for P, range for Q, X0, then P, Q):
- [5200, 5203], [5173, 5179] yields -0.71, 11.2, 10.5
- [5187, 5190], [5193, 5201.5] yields 0.30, 10.8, 11.1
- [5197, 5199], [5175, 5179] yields -0.49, 11.3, 10.8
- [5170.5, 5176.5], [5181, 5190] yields 0.39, 9.6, 10.0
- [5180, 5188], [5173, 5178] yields 0.52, 9.9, 10.4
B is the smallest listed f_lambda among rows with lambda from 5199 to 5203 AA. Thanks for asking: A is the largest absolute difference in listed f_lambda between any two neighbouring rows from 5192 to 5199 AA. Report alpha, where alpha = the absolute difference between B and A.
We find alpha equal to 10.7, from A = 0.30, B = 11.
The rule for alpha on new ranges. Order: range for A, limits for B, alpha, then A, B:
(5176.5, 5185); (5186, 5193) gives 9.6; 0.61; 10.2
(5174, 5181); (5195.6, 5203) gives 10.4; 0.50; 10.9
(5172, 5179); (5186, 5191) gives 10.0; 0.52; 10.5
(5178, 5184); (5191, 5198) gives 9.6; 0.61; 10.2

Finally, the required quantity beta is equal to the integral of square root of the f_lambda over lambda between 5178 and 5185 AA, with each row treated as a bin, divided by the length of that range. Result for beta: 3.15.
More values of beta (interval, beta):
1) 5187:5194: 3.25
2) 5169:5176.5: 3.06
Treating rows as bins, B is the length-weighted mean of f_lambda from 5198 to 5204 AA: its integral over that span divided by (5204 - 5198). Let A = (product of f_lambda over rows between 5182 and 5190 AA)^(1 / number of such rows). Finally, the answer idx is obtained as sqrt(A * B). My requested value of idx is 10.6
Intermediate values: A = 10.0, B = 11.1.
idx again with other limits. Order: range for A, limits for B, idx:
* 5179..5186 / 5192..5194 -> 10.1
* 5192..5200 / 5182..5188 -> 10.4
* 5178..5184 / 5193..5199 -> 10.5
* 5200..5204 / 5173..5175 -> 10.4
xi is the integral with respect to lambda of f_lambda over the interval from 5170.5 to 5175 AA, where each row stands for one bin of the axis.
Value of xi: 42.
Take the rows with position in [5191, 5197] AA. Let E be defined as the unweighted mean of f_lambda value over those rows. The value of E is 10.6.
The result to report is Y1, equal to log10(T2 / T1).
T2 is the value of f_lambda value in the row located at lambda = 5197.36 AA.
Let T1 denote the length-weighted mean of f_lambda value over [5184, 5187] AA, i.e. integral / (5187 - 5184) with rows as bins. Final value 0.053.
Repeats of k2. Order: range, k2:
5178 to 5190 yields 7.8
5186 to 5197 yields 9.0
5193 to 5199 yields 7.0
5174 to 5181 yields 7.0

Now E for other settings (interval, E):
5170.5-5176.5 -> 9.6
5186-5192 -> 10.6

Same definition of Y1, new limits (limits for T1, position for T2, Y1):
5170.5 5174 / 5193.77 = 0.066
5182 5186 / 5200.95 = 0.085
